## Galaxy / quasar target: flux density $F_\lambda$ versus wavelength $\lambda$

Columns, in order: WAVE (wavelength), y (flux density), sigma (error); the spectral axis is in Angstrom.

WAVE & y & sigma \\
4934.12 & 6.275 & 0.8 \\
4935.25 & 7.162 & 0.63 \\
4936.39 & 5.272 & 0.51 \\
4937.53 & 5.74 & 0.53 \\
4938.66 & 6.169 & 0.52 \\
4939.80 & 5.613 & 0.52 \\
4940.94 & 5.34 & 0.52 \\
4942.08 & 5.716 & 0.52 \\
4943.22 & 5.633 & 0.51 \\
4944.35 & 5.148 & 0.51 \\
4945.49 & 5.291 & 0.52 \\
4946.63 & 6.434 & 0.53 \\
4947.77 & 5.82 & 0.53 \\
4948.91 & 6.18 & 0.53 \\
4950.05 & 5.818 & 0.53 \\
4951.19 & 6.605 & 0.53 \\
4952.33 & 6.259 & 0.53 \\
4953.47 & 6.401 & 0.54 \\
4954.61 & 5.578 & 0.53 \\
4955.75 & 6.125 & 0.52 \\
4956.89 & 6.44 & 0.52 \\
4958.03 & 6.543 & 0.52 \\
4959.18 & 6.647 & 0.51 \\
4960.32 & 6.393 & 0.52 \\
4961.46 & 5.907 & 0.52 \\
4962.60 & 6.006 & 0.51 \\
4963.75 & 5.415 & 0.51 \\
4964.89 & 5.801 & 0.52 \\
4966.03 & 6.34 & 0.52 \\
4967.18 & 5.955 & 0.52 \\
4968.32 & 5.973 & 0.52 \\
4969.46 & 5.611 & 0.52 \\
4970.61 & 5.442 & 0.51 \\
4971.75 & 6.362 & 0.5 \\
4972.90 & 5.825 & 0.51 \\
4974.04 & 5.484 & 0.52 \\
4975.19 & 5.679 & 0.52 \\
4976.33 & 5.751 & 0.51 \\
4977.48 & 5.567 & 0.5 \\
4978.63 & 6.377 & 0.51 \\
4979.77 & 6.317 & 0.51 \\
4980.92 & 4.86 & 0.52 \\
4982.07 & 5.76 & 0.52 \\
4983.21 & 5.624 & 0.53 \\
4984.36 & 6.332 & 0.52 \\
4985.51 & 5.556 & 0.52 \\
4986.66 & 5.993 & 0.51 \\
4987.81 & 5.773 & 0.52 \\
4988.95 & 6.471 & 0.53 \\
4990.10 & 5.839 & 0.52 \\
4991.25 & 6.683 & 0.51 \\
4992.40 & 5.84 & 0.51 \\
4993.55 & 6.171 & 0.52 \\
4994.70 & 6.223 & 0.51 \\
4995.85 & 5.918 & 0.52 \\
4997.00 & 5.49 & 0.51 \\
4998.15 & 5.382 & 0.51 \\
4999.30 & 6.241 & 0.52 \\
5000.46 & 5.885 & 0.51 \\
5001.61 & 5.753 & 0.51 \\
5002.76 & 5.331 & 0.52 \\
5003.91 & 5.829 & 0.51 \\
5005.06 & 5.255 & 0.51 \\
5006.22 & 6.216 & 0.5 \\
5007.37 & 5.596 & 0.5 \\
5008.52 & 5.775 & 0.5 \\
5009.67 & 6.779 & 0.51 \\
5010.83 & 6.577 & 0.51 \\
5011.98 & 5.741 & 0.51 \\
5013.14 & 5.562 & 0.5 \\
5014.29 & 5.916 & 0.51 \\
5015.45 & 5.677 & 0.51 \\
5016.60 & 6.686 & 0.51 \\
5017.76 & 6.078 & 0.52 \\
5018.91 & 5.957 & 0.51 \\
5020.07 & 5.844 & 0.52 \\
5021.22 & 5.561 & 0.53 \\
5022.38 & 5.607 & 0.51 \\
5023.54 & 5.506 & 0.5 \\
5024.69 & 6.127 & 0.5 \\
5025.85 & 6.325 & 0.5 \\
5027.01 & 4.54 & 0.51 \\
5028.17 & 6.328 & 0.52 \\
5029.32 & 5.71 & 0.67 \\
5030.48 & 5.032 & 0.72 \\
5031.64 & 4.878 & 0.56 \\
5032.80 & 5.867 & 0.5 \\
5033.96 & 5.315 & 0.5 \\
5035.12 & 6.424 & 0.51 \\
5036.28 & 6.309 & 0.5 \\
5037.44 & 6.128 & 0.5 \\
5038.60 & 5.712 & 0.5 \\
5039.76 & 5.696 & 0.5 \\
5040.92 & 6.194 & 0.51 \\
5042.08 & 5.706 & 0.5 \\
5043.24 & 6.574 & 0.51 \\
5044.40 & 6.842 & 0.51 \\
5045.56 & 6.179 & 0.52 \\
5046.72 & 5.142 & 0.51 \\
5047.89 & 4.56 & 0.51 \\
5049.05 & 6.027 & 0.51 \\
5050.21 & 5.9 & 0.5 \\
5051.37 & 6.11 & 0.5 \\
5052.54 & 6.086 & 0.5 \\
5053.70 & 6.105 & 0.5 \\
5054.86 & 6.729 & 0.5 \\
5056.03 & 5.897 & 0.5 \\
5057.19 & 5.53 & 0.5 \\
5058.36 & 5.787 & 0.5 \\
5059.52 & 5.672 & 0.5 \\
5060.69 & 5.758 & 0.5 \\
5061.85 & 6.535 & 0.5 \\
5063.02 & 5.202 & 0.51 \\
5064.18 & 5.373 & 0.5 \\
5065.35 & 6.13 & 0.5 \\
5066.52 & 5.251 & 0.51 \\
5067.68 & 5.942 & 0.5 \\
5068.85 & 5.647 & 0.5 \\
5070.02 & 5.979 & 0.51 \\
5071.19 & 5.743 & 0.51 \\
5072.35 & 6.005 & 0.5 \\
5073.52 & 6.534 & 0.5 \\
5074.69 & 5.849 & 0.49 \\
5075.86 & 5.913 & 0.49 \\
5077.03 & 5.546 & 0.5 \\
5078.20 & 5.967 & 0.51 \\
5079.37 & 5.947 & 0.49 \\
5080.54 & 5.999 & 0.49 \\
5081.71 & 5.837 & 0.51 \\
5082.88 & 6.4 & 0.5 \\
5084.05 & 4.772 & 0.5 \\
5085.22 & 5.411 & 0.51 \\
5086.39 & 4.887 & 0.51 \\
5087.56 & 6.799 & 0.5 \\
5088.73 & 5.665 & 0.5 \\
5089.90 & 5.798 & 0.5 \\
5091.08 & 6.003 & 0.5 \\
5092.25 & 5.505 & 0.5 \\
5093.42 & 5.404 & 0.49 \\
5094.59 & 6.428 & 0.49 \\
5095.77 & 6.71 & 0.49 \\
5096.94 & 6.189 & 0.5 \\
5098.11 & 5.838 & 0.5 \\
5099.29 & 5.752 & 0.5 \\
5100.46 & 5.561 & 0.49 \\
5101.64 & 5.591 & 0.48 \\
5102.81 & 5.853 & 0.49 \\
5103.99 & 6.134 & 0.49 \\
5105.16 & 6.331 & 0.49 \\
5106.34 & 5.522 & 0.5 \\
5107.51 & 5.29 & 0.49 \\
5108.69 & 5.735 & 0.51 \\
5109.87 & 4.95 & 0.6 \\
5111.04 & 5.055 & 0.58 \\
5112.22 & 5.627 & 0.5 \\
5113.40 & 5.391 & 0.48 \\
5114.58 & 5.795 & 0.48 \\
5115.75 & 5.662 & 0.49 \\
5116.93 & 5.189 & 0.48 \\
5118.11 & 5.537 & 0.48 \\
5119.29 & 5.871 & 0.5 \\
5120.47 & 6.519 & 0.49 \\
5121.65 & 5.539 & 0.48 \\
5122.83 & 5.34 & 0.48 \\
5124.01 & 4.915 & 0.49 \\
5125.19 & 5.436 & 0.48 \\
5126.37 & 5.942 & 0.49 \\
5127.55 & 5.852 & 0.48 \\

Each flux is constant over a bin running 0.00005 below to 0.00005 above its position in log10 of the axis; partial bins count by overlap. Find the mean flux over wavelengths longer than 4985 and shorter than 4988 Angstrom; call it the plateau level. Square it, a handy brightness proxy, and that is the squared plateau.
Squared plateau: 33.3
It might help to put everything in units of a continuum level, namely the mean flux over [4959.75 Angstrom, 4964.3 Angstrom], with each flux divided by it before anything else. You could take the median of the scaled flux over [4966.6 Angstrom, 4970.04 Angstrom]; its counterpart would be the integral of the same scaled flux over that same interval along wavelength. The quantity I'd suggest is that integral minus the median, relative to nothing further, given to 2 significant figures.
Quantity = 2.4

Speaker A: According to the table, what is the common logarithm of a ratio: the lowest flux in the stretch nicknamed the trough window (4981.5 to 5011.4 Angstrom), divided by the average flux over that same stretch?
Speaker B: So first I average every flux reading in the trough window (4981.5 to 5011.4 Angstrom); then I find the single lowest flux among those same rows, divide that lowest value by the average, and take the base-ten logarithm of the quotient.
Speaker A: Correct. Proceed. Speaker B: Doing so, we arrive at -0.05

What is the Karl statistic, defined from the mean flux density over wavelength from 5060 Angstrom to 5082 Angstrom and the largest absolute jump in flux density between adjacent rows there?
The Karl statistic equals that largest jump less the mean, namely -4.5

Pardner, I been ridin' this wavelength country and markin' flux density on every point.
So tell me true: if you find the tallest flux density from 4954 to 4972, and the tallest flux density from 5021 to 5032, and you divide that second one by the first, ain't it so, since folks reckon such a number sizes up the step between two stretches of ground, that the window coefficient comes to 0.95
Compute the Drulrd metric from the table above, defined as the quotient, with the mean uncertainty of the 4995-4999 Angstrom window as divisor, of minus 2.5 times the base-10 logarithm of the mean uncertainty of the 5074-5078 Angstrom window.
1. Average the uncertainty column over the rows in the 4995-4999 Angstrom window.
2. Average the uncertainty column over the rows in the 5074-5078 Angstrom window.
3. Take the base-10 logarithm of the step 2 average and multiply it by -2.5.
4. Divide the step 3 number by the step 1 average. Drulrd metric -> 1.49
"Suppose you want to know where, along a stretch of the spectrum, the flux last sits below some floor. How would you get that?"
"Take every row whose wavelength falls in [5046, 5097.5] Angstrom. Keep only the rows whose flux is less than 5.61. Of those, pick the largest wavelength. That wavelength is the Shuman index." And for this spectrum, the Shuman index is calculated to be 5093.42 Angstrom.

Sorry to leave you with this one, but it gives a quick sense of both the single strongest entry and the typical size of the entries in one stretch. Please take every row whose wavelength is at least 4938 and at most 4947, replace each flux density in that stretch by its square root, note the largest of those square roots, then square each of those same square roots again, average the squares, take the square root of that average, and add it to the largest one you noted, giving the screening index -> 4.92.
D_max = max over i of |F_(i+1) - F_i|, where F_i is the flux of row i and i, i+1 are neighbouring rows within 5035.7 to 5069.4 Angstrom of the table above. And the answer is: 1.47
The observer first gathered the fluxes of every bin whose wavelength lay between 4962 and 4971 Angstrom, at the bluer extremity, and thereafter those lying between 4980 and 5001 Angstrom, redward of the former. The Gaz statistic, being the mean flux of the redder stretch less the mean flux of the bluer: 0.07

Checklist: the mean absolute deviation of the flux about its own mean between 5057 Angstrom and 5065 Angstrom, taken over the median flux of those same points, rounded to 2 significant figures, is 0.050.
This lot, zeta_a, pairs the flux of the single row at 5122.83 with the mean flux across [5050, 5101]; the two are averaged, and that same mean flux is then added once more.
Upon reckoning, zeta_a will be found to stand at 11.5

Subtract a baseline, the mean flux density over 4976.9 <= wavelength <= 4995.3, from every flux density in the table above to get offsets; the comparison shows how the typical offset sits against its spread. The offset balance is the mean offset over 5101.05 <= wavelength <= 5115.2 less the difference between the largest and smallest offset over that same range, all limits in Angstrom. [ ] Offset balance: -1.7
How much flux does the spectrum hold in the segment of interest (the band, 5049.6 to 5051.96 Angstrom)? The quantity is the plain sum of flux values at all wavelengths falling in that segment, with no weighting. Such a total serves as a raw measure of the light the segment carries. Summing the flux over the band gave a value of 12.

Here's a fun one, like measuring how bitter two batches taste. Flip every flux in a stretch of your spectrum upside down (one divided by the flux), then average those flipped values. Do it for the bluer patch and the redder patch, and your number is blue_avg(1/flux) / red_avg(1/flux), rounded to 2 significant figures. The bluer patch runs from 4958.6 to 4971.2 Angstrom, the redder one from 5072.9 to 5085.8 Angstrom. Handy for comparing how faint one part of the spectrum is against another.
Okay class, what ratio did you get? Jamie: 0.98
